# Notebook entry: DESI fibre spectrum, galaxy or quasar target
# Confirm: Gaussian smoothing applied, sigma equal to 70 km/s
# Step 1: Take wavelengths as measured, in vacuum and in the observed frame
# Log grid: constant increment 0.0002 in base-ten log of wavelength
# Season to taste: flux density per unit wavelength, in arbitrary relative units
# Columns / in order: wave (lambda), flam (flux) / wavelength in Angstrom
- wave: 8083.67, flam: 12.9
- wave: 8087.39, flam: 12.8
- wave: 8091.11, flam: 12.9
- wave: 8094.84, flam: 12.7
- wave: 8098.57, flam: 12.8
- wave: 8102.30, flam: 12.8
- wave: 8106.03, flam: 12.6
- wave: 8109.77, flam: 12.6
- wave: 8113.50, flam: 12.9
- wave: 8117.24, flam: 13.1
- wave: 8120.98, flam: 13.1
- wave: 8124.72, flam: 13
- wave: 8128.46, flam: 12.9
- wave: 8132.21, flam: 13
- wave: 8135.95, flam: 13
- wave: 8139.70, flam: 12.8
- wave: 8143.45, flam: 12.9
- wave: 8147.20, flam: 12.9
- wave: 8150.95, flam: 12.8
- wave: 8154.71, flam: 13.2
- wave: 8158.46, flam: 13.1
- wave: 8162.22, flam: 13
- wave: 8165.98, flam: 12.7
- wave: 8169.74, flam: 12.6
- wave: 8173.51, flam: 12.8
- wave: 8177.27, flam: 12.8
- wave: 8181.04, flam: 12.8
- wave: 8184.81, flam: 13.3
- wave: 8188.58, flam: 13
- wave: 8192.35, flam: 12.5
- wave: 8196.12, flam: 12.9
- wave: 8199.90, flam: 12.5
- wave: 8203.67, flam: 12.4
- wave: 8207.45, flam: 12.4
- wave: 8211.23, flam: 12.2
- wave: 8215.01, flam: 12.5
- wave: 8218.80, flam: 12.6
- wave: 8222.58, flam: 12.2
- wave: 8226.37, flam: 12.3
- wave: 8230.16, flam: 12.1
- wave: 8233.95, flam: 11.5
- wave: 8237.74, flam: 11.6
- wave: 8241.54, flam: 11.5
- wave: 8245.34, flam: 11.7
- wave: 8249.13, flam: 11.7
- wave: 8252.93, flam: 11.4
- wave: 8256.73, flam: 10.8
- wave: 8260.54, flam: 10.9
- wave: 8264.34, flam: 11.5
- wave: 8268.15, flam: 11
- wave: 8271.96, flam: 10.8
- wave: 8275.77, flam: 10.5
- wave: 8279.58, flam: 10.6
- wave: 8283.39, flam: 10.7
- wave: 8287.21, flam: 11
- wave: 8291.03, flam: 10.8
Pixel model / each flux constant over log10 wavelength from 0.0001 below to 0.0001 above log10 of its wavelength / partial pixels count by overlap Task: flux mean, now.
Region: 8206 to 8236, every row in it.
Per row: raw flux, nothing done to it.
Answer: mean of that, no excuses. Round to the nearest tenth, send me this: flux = 12.2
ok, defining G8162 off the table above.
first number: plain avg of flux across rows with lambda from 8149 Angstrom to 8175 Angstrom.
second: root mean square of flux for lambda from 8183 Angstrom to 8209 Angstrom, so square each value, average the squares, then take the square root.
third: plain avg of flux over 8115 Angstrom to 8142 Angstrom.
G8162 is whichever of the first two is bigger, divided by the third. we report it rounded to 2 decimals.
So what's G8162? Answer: 0.99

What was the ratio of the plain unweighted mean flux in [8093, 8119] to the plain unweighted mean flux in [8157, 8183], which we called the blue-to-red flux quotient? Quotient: 1.00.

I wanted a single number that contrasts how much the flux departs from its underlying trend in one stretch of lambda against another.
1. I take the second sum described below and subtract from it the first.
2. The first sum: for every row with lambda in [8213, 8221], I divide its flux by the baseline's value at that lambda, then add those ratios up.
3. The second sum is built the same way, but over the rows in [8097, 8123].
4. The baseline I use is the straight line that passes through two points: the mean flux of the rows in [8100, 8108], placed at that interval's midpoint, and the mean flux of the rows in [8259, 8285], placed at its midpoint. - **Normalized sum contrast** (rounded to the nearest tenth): 4.9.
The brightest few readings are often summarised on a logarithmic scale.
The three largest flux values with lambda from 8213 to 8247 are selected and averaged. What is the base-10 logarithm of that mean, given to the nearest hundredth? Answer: 1.10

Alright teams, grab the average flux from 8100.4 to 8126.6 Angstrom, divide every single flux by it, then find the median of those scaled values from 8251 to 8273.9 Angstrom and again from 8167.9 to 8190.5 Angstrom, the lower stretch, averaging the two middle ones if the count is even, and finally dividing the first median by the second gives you 0.86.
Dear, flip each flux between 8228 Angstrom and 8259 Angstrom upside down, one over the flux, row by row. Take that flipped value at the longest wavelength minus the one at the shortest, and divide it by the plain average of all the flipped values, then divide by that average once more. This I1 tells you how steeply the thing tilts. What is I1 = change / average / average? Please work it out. 1.3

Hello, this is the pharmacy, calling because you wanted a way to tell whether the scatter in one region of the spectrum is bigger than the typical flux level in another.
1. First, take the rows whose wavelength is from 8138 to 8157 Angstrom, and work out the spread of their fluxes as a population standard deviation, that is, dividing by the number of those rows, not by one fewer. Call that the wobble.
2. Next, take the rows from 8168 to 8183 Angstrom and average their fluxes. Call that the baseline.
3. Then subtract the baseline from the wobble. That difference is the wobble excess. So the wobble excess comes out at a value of -12.6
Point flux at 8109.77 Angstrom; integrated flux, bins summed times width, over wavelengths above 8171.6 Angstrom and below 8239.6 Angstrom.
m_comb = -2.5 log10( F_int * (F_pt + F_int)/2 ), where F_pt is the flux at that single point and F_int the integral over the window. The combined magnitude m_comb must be -13.9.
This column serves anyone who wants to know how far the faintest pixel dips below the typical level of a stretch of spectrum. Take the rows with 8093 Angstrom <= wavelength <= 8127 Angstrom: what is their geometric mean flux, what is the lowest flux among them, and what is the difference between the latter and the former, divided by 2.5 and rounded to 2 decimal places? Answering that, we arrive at -0.10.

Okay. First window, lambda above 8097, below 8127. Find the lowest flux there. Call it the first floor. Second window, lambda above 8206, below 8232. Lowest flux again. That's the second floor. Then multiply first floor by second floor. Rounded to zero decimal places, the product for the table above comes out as 152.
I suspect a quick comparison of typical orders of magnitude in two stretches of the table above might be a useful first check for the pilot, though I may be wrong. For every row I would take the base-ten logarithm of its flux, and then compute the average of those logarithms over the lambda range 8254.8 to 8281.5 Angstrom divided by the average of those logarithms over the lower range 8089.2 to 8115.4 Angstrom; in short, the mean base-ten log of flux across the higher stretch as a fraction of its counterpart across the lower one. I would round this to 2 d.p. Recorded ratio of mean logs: 0.94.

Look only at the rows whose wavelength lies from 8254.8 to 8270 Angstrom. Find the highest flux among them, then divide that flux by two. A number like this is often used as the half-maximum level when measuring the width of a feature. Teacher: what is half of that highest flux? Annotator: 5.75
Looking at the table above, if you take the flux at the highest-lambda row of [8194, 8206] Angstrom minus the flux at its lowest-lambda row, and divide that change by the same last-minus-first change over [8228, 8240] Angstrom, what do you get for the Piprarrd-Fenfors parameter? 1.0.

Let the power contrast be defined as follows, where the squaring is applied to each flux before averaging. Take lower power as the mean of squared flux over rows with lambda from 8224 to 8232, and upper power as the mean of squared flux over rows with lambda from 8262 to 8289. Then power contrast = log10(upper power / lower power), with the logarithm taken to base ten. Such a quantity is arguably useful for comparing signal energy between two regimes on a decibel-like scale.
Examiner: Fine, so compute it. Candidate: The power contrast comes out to -0.10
